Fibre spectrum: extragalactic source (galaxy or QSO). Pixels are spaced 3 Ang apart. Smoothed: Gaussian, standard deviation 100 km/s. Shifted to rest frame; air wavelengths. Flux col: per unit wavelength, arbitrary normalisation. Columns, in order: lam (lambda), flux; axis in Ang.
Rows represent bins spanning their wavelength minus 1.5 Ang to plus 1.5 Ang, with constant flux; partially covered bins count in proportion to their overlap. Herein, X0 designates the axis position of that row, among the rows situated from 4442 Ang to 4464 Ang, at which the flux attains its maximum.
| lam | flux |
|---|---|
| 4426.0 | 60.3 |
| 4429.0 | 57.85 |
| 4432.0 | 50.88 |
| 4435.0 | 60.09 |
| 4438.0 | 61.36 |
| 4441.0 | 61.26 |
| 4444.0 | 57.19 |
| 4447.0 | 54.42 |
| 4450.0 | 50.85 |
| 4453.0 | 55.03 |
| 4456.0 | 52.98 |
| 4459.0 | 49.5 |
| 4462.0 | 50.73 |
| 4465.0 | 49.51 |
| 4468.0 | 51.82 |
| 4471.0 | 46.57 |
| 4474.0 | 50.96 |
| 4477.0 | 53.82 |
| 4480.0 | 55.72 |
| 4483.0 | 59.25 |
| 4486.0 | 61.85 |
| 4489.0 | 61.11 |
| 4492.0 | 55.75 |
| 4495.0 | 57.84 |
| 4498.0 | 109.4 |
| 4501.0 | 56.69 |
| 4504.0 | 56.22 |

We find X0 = 4444.0 Ang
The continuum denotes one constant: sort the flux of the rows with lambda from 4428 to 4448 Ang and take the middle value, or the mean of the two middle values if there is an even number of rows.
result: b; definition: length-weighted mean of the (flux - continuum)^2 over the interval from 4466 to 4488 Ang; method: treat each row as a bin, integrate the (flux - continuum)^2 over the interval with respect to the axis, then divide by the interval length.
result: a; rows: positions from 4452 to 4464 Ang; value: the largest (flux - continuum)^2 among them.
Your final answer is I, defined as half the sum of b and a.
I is 53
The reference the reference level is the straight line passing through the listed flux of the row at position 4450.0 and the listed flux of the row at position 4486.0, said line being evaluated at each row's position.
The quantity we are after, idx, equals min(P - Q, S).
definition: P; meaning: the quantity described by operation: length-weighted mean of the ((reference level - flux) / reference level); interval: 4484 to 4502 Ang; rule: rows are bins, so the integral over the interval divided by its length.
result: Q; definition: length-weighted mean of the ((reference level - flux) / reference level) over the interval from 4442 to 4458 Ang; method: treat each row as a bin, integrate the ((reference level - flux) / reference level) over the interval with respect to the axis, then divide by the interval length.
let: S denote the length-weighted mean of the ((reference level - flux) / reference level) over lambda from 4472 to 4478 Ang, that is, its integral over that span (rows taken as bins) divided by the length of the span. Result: 0.02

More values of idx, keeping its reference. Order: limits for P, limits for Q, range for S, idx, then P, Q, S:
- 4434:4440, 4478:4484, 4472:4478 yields -0.35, -0.30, 0.05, 0.11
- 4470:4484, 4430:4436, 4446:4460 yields -0.02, 0.10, -0.21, -0.02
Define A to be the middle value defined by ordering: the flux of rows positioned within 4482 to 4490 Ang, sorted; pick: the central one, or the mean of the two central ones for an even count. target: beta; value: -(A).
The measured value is -61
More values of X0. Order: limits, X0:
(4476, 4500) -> 4498.0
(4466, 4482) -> 4480.0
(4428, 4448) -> 4438.0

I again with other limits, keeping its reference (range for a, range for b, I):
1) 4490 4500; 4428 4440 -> 1337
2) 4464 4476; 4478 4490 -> 68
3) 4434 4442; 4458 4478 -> 36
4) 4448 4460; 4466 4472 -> 73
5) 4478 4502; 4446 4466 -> 1349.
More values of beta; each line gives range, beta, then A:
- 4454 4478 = -51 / 50.8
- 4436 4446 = -61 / 61.3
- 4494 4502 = -58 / 57.8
